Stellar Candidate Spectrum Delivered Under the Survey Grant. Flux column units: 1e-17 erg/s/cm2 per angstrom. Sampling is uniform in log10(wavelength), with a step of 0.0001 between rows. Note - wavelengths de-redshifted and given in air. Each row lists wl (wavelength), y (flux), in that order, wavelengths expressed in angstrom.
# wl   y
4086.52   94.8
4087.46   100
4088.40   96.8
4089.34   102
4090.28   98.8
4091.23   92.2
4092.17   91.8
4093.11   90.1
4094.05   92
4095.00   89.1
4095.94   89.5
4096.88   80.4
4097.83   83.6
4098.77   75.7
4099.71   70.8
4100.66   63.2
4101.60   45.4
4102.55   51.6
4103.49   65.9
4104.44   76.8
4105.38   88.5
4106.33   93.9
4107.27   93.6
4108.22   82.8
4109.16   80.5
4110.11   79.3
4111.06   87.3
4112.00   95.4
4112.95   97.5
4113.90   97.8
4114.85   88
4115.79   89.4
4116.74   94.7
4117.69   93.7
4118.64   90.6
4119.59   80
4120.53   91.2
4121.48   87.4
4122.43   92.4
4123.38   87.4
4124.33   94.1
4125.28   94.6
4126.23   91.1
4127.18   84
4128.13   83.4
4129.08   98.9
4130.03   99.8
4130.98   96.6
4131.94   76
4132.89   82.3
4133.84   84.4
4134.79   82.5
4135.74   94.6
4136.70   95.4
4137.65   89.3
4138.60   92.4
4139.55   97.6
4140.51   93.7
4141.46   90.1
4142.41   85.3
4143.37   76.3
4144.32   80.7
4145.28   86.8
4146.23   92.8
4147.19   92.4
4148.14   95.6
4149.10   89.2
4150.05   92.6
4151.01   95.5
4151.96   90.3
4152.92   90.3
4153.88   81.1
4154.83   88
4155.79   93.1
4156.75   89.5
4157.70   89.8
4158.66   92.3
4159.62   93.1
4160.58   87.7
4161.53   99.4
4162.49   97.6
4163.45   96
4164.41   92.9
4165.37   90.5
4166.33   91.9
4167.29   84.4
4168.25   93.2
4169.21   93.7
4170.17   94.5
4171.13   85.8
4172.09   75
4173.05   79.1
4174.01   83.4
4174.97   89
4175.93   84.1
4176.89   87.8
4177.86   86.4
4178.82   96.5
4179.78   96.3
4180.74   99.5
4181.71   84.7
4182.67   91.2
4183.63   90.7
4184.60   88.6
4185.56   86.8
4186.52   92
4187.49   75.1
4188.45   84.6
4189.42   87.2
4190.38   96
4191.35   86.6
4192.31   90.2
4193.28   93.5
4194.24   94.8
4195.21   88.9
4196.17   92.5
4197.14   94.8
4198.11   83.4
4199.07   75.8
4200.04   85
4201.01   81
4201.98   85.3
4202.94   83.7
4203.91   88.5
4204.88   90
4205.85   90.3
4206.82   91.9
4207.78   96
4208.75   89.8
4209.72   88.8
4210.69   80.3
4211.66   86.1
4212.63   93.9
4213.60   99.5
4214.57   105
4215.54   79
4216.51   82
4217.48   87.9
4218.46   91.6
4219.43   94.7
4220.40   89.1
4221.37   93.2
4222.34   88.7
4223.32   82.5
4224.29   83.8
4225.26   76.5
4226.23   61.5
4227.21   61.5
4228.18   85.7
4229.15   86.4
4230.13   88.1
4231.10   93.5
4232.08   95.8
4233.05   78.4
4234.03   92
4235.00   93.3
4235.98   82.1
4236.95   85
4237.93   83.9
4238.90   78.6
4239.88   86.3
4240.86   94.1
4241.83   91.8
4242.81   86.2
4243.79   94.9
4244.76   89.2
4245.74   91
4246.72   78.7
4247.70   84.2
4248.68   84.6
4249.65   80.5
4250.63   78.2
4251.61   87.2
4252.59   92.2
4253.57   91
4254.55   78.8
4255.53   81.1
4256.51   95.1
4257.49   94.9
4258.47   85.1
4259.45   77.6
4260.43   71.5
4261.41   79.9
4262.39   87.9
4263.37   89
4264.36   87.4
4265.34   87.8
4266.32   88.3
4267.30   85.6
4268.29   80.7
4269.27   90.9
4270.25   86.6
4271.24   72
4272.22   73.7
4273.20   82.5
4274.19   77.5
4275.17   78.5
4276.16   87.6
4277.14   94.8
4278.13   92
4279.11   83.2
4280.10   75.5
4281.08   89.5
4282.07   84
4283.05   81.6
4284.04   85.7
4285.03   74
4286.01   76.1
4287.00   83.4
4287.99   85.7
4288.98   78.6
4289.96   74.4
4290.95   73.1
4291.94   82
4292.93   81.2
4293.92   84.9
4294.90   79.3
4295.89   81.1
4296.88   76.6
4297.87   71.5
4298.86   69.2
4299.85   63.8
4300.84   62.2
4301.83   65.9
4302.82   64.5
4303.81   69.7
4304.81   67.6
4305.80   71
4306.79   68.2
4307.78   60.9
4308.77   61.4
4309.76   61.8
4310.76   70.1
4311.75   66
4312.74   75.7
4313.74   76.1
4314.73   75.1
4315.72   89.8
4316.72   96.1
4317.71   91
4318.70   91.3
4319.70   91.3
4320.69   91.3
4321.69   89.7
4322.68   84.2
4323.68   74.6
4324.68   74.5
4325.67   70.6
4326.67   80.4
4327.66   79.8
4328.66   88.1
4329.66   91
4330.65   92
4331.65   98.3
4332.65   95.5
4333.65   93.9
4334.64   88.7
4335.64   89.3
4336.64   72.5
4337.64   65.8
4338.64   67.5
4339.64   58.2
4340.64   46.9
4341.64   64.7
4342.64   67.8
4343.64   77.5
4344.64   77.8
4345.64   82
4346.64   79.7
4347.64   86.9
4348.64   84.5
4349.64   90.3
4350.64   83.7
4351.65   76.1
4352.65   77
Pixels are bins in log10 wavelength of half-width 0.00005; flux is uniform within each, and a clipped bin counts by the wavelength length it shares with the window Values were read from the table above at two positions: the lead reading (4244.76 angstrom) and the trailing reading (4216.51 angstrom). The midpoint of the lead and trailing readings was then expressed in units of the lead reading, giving 0.96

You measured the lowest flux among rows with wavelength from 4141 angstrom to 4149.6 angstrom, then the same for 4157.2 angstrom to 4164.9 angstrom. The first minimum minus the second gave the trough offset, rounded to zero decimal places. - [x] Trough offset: -11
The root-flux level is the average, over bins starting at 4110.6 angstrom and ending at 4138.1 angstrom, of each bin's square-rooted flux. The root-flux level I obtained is 9.499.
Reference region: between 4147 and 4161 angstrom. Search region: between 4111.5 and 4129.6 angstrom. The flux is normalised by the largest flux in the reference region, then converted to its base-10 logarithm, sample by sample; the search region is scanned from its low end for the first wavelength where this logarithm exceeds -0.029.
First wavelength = 4112.00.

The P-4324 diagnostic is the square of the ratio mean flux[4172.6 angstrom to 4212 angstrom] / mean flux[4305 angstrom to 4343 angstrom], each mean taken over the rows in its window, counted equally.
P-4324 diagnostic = 1.27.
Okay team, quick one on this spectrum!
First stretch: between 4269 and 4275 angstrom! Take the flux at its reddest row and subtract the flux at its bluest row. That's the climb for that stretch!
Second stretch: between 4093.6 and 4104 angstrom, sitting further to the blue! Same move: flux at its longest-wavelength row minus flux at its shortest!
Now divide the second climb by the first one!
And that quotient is 1.9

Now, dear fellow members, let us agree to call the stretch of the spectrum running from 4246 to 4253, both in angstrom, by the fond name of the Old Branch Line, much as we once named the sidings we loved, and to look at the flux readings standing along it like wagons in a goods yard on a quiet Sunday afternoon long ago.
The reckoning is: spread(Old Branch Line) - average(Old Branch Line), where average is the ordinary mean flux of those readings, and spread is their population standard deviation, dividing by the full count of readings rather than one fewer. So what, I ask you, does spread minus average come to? -79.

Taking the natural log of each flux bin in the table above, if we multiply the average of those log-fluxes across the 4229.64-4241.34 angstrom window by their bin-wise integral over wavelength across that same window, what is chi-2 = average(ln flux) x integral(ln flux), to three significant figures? 234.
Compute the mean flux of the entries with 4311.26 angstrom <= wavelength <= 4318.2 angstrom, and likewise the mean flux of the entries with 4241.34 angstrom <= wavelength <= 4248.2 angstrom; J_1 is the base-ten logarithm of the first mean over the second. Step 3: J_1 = -0.034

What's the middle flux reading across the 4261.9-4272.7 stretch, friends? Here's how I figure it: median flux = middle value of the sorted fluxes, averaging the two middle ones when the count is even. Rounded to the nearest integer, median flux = 87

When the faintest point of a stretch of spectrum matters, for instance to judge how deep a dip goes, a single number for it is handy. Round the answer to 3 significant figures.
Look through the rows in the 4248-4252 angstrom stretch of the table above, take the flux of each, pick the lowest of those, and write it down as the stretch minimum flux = 78.2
